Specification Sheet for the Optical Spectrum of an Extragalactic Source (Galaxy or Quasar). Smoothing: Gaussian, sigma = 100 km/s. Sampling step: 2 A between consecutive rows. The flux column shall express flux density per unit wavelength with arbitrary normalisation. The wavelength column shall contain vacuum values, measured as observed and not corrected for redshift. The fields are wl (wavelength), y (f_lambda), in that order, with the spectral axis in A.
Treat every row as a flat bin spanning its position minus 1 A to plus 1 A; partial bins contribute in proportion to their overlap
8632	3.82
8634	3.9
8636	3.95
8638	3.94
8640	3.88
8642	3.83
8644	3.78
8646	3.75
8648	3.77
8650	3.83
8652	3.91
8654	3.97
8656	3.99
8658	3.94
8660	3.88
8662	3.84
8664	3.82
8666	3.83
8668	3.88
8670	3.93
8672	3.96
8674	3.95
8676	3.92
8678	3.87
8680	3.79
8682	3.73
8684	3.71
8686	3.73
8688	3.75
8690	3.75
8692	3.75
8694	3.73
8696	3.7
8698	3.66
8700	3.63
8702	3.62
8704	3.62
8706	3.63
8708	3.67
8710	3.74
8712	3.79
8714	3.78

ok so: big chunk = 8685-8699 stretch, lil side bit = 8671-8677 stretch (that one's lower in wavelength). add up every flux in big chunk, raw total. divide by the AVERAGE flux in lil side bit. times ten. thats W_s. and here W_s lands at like 66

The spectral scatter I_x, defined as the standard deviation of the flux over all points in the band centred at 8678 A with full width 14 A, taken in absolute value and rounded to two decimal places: 0.10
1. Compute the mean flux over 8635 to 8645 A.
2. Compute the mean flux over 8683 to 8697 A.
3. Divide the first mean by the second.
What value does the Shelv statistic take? 1.04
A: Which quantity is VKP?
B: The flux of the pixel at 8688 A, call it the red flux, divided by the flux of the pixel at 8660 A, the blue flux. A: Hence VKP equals 0.966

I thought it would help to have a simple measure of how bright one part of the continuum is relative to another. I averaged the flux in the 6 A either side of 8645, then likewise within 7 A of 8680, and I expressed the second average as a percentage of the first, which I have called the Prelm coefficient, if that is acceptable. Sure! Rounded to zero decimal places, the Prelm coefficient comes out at 100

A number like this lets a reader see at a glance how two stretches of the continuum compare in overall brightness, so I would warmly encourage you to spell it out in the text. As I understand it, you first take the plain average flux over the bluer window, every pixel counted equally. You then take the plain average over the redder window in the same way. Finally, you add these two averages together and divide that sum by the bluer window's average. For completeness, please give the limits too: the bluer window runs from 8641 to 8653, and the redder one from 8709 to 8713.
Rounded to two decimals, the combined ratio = 1.99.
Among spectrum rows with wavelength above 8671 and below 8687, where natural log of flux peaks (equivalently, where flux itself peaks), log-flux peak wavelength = 8672 A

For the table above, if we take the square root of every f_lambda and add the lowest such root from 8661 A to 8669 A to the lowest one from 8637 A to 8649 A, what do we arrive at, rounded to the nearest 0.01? 3.89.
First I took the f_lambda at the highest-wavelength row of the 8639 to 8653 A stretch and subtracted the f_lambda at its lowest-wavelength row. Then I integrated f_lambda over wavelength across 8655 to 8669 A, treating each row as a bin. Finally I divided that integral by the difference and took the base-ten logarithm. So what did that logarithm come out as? 3.3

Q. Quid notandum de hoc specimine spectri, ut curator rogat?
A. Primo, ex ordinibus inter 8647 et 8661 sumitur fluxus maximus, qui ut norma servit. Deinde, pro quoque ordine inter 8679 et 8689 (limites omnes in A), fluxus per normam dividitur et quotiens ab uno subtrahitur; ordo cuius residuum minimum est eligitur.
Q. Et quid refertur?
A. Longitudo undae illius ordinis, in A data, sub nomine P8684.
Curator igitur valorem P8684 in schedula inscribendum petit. 8680 A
